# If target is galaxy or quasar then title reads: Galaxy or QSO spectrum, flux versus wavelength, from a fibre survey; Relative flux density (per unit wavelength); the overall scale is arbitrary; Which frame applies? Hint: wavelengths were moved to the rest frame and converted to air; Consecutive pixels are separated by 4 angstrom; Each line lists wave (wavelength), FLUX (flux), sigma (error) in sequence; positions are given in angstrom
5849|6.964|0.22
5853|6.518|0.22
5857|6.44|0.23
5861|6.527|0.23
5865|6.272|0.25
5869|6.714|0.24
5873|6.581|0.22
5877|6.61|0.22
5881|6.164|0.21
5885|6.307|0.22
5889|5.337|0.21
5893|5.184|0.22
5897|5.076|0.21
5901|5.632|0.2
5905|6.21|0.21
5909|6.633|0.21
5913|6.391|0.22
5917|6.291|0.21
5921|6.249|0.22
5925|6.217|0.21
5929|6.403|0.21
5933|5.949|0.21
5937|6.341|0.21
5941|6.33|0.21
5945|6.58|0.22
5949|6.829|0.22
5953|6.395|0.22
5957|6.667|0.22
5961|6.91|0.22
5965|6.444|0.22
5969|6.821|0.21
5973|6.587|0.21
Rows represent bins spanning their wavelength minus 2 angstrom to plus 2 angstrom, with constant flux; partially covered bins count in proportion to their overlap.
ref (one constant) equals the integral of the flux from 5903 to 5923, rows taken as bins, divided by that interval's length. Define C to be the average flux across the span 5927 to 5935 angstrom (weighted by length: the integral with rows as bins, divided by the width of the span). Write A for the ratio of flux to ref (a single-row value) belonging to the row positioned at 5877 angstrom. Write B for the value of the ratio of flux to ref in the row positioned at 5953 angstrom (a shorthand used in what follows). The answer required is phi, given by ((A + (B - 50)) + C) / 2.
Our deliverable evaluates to -20.9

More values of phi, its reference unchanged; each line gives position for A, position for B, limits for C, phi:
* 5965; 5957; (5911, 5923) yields -20.8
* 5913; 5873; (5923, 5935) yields -20.9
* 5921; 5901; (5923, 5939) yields -21.0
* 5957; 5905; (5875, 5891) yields -20.9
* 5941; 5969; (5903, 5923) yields -20.8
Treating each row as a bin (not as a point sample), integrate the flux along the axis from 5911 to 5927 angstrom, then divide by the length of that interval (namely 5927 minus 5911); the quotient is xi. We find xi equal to 6.29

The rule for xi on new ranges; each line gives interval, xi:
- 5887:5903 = 5.31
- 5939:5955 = 6.53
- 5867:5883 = 6.52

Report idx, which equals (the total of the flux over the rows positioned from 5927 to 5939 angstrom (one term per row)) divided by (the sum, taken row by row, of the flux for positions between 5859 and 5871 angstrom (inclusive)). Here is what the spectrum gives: 0.96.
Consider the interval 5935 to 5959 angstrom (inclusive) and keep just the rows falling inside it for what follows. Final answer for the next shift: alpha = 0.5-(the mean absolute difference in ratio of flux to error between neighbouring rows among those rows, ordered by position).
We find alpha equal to -0.4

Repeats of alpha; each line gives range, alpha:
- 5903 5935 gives -1.1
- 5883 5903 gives -1.9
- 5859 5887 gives -1.1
